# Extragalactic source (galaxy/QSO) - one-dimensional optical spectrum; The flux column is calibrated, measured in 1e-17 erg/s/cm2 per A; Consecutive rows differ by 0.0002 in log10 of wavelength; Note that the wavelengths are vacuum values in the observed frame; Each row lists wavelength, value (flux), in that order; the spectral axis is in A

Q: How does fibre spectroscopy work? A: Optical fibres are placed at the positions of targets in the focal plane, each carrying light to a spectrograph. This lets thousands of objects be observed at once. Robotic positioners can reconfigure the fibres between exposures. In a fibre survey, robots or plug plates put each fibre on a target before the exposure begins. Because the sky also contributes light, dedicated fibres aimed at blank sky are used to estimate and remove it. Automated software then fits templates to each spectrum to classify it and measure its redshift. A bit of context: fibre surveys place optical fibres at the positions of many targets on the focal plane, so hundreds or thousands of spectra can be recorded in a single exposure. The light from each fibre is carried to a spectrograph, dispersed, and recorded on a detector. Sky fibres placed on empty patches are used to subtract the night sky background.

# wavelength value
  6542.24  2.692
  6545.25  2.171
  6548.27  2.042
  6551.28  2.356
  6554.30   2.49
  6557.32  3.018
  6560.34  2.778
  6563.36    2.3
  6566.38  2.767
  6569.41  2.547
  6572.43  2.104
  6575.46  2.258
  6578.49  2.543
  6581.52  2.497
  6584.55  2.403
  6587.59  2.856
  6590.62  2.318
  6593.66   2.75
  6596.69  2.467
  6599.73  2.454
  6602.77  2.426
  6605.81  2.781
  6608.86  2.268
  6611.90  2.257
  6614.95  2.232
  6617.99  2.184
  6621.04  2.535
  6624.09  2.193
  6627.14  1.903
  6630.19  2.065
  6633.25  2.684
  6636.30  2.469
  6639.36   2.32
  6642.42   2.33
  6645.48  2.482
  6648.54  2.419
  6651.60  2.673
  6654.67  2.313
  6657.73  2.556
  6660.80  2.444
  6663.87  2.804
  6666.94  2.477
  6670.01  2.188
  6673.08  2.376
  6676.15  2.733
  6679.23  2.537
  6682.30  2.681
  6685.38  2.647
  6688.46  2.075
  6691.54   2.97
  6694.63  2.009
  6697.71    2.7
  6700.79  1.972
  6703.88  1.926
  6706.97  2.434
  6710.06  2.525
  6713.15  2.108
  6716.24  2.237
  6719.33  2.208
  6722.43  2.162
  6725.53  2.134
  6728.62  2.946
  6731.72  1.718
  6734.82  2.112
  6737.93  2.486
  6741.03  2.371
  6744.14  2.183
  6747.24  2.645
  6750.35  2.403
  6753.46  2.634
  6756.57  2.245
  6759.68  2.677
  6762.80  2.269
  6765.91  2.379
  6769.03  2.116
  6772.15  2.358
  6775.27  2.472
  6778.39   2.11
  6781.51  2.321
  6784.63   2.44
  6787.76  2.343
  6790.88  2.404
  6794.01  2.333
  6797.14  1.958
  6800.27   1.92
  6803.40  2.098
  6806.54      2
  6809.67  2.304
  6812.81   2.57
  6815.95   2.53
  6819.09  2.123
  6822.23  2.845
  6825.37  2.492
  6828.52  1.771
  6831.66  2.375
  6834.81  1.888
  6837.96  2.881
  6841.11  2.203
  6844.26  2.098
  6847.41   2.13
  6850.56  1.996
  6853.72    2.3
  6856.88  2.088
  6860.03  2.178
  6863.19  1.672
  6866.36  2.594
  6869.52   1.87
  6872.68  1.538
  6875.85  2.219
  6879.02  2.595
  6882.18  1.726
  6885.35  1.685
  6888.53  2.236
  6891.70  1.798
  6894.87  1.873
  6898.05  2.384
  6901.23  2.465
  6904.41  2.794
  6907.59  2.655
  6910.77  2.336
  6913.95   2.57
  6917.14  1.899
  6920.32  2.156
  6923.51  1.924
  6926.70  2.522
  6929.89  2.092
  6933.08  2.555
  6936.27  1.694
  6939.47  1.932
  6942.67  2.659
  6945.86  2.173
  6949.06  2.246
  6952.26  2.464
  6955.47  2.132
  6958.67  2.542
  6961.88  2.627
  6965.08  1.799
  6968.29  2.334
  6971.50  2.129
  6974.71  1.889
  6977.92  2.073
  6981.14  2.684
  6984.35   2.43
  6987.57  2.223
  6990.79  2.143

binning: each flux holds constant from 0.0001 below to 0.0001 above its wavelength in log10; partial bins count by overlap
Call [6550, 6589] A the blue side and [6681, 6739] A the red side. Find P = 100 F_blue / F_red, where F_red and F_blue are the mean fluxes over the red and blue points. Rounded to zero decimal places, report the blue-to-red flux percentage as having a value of 109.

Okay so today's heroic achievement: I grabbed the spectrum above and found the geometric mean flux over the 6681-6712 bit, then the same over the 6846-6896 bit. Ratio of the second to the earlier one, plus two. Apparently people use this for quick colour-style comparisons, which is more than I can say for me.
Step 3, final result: 2.85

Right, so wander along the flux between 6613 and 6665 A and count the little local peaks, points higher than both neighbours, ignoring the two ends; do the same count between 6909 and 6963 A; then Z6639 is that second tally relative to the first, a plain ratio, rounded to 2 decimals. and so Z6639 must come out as 1.20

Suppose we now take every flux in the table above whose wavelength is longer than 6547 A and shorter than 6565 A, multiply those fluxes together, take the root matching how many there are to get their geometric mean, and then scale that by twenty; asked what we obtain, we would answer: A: 49.5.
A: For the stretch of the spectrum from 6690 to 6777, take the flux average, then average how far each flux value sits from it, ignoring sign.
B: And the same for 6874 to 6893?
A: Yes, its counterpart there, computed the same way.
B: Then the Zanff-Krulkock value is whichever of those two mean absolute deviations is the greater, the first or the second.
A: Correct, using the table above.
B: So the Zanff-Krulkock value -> 0.307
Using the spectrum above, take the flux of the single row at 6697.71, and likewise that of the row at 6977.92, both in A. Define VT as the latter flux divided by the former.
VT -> 0.77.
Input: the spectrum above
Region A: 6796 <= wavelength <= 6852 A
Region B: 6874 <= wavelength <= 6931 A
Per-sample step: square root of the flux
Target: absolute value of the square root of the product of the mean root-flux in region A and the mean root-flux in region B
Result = 1.49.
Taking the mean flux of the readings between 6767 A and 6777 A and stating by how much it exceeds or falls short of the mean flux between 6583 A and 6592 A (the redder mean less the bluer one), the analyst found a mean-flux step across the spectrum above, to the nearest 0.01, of -0.21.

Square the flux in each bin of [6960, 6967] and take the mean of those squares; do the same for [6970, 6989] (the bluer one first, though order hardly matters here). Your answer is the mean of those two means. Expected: 5.1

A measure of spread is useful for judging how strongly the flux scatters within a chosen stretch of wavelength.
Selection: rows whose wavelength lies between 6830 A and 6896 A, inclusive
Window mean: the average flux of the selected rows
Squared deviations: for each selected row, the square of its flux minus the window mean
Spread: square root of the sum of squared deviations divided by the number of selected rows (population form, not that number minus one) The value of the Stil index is 0.33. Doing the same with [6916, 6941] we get 0.29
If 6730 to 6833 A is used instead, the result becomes 0.25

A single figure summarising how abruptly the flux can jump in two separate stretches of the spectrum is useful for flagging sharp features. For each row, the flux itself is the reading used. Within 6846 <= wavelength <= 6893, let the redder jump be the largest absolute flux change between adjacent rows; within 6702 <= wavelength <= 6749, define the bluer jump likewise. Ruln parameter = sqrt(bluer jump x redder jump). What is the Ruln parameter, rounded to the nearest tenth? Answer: 1.1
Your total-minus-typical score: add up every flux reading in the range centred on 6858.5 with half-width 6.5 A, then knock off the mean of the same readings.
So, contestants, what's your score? 6.2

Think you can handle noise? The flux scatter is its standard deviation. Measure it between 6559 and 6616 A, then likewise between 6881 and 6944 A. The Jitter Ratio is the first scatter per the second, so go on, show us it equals 0.61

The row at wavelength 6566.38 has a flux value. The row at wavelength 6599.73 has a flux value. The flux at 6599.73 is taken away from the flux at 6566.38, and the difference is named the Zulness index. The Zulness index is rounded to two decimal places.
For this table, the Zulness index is 0.31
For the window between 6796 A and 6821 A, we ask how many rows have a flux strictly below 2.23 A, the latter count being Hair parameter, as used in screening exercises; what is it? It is 5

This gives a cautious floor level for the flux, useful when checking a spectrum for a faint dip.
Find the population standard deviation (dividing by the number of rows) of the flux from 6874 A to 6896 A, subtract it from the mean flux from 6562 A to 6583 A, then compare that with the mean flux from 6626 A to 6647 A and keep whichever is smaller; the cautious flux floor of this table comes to 2.12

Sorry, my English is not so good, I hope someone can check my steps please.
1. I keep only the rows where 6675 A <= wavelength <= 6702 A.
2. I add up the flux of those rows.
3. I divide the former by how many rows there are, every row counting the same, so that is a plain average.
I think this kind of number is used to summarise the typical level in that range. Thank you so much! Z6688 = 2.48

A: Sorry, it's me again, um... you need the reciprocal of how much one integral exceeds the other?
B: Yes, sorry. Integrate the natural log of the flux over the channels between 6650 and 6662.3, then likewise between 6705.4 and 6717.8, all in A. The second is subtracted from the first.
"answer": 1.3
